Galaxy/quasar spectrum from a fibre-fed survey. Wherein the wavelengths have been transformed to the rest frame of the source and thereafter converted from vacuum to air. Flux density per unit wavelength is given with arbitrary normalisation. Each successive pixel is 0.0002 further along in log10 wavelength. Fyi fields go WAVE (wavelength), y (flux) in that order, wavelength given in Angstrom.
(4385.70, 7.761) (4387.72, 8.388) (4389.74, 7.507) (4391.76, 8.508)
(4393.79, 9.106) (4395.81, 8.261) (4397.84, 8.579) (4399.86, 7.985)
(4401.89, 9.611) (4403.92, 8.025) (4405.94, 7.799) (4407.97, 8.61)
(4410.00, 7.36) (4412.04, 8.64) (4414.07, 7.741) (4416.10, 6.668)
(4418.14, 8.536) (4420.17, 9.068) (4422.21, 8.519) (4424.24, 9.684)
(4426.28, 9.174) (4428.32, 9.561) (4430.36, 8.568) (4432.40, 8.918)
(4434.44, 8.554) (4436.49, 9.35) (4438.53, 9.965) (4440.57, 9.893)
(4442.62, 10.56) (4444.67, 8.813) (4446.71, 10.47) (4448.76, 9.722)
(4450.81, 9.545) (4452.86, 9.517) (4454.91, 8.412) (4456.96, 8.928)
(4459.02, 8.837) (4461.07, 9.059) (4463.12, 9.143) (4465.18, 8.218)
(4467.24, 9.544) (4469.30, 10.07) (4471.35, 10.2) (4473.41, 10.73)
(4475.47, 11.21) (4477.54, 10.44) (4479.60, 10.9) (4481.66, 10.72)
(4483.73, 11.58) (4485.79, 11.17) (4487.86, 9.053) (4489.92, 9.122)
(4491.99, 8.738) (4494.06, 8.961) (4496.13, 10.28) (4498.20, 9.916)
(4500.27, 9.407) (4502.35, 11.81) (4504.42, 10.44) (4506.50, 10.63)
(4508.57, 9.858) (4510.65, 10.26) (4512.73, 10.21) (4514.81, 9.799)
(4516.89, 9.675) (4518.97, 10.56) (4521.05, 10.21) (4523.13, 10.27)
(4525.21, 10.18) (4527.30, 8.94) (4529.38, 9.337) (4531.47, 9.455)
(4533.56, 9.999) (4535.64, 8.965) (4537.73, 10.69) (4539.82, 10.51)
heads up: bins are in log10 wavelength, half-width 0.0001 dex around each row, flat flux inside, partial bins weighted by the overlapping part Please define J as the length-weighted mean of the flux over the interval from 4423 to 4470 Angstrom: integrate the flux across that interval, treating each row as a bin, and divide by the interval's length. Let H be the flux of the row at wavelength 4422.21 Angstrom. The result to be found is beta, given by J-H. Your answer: 0.8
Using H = 8.519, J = 9.3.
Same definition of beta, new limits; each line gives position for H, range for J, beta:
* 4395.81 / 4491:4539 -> 1.7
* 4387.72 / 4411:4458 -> 0.7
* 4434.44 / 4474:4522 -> 1.7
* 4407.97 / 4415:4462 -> 0.5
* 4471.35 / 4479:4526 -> 0.0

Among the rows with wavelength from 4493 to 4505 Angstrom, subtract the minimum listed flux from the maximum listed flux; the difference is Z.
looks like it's 2.8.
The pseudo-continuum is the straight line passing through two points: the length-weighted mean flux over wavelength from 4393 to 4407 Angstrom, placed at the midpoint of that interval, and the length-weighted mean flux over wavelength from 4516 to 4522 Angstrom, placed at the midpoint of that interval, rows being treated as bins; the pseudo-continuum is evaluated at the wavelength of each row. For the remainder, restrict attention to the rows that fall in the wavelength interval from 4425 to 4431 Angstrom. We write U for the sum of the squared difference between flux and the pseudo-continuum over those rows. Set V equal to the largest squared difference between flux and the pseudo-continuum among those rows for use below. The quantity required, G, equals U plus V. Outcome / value 1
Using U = 1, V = 0.5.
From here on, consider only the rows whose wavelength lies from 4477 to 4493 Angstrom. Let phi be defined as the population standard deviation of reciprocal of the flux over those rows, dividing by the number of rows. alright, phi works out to 0.010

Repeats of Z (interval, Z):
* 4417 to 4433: 1.2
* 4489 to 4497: 1.5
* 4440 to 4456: 2.1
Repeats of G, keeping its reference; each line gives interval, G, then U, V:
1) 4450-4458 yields 2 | 1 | 0.7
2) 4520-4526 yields 0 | 0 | 0.0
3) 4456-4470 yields 4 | 2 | 1.4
